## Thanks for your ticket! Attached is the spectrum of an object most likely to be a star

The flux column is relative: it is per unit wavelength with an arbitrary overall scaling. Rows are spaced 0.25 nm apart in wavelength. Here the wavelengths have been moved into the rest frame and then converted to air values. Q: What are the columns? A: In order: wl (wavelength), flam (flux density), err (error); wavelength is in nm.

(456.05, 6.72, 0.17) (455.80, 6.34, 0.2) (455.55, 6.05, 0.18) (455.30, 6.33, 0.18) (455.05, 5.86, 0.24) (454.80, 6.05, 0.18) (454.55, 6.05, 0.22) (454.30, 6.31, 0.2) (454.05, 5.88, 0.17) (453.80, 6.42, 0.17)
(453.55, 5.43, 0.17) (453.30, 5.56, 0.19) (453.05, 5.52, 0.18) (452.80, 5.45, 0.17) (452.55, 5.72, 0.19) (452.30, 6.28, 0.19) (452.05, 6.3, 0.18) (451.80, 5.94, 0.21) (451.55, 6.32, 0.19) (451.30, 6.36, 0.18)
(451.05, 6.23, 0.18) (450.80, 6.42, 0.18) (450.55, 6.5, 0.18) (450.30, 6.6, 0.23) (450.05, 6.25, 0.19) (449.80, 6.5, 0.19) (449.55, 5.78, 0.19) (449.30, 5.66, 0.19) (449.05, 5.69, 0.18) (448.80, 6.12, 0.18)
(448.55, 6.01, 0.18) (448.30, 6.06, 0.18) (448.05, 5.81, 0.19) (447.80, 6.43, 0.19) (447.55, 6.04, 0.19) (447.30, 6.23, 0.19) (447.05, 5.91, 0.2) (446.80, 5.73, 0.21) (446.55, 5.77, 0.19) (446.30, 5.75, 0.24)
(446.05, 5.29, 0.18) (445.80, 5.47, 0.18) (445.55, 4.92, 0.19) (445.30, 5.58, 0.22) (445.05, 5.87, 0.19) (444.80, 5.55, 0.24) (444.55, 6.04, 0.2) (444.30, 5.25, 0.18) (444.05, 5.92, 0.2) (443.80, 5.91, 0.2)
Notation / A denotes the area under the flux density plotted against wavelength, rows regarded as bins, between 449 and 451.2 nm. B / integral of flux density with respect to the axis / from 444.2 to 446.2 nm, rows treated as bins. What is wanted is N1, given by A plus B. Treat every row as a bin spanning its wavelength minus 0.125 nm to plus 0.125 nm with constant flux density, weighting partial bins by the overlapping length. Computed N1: 25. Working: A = 14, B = 11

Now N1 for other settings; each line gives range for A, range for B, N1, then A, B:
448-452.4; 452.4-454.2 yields 37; 27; 10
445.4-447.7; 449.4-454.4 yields 44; 13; 30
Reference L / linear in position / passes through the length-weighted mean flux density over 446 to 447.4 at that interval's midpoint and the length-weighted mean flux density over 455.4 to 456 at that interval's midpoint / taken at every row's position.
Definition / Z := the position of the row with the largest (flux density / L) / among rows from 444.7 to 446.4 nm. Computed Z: 445.05 nm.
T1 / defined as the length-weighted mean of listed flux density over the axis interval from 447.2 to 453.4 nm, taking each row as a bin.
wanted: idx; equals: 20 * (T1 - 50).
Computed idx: -878.5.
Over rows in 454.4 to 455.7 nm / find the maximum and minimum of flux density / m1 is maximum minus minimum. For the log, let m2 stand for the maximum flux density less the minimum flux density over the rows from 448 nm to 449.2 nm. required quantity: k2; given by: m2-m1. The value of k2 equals 0.0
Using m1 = 0.5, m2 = 0.43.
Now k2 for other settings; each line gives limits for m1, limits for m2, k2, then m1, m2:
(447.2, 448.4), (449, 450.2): 0.2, 0.6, 0.84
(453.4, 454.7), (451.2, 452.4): -0.6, 1.0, 0.42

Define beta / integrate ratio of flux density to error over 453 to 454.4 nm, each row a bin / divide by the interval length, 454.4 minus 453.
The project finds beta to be 32.8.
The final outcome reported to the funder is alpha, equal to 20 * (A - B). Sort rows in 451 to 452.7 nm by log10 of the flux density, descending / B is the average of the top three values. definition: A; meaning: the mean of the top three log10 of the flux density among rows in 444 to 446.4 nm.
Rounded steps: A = 0.77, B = 0.801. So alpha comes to -0.5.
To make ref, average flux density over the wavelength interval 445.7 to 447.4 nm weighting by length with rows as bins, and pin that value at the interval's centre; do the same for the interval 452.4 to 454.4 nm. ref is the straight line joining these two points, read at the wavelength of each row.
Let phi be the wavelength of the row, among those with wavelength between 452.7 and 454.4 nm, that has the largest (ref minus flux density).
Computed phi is 453.55 nm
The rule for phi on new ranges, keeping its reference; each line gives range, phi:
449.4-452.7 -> 452.55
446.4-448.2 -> 446.80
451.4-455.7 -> 453.55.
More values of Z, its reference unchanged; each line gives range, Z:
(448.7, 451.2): 450.30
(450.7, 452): 450.80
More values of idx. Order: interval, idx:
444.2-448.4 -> -885.0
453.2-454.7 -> -881.0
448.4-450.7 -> -877.5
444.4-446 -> -888.9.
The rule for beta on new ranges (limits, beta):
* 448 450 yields 32.3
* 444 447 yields 28.0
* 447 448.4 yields 32.1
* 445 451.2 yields 31.1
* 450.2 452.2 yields 33.4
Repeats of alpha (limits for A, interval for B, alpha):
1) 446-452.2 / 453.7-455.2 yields 0.4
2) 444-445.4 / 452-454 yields -0.6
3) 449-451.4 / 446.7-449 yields 0.4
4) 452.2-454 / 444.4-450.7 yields -0.5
